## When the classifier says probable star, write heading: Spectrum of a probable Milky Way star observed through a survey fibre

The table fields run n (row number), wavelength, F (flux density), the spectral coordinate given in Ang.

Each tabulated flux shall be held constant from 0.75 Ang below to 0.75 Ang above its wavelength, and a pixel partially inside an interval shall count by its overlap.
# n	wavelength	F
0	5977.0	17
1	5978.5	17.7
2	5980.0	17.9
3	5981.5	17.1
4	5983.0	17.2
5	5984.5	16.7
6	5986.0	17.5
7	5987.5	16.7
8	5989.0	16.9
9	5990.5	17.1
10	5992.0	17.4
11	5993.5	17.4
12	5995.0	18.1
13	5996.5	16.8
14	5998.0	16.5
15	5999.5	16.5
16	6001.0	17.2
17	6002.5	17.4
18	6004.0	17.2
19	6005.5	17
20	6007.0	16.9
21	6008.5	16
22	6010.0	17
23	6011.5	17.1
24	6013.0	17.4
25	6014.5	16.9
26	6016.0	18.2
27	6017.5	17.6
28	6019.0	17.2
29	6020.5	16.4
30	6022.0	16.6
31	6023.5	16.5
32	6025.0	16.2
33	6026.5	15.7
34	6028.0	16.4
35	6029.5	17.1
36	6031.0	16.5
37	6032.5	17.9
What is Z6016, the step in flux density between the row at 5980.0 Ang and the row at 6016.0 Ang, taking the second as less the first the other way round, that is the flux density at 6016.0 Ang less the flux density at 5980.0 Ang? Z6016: 0.30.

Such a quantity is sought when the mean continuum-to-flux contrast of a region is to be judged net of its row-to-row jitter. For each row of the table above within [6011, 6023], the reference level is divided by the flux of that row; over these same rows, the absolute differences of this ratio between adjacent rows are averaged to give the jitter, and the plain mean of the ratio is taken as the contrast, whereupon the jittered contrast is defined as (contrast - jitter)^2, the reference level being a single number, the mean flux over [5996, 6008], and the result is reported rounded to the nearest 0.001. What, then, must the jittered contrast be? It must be 0.910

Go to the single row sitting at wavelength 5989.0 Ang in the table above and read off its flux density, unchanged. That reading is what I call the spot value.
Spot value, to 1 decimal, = 16.9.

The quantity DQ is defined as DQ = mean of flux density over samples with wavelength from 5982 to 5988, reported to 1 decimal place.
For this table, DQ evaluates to 17.0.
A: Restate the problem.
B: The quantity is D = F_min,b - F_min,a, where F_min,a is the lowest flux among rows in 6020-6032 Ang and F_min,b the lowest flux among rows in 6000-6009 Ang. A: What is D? 0.30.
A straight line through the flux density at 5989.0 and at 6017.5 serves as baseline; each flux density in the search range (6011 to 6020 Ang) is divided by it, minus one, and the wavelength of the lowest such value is 6014.5 Ang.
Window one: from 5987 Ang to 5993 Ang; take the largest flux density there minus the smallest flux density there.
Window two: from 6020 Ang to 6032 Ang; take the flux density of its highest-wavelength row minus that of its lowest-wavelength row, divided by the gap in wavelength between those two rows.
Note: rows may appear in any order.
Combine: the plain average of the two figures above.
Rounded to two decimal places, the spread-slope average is 0.35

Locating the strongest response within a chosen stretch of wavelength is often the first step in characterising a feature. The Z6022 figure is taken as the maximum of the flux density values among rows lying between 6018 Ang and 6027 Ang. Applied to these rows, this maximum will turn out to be 17.2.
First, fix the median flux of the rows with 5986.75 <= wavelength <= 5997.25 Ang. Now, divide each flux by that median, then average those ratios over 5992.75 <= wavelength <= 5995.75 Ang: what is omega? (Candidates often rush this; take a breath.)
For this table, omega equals 1.038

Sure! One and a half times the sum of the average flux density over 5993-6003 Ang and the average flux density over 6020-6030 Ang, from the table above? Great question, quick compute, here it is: 50.3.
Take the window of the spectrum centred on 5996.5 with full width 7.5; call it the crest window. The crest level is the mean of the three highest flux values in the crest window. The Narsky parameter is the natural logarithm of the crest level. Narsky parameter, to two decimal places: 2.86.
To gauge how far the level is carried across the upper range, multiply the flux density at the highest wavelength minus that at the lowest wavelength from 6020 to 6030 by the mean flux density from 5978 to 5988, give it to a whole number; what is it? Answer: 12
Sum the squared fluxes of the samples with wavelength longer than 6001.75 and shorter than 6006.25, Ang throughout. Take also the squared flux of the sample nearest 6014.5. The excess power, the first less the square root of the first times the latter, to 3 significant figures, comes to 384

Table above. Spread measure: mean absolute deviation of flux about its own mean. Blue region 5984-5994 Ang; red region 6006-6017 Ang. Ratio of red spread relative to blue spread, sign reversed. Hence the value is -1.5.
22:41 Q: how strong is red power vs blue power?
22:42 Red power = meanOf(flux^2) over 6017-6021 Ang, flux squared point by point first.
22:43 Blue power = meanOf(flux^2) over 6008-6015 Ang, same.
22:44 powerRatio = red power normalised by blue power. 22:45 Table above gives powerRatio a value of 1.02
